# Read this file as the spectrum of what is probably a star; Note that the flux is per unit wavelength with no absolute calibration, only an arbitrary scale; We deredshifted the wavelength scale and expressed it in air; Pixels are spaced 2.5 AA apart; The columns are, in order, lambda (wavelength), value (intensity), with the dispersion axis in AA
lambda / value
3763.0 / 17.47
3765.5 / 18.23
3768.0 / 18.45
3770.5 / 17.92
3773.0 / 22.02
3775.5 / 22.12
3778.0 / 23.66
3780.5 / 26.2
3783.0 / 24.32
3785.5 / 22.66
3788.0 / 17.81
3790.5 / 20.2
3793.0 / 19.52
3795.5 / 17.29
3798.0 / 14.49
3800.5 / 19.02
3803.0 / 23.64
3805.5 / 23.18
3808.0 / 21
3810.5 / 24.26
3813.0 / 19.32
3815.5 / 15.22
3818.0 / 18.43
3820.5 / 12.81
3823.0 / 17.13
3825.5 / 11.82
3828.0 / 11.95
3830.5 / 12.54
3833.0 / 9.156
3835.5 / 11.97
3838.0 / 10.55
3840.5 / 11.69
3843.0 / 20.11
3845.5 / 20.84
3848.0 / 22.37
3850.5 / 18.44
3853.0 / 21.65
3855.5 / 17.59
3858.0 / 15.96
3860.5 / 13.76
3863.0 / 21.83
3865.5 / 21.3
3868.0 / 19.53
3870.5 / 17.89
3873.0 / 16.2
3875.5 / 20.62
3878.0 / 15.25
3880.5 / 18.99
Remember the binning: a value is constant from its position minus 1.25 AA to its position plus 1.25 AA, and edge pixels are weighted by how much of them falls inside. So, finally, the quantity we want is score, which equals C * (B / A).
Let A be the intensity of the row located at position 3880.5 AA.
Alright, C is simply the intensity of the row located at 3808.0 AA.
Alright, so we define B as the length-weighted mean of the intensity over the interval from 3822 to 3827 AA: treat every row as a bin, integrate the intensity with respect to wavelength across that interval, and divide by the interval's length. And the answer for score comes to 15.7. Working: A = 18.99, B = 14.2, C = 21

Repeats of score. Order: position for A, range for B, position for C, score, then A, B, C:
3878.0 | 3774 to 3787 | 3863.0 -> 33.8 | 15.25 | 23.6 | 21.83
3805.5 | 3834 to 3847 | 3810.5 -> 15.8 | 23.18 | 15.1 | 24.26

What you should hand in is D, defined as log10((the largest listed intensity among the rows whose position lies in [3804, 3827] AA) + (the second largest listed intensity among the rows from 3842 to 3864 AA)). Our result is 1.66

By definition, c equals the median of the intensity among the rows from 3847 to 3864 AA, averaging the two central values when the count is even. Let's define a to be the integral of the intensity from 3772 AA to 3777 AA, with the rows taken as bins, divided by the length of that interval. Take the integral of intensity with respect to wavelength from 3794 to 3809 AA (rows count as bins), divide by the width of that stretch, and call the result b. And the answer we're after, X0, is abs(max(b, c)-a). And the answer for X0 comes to 2.4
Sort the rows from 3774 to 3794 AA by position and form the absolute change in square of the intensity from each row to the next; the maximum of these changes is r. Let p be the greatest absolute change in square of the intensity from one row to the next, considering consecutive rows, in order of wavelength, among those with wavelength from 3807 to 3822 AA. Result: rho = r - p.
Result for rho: -19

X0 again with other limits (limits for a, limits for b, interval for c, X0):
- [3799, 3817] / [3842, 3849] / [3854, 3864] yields 0.4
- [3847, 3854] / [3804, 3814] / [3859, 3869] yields 1.3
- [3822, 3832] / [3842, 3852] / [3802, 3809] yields 10.0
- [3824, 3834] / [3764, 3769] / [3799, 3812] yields 11.6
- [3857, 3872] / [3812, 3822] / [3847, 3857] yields 1.7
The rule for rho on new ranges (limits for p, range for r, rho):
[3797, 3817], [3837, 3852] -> 52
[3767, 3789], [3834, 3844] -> 71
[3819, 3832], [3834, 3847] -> 114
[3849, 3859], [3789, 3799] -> -70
